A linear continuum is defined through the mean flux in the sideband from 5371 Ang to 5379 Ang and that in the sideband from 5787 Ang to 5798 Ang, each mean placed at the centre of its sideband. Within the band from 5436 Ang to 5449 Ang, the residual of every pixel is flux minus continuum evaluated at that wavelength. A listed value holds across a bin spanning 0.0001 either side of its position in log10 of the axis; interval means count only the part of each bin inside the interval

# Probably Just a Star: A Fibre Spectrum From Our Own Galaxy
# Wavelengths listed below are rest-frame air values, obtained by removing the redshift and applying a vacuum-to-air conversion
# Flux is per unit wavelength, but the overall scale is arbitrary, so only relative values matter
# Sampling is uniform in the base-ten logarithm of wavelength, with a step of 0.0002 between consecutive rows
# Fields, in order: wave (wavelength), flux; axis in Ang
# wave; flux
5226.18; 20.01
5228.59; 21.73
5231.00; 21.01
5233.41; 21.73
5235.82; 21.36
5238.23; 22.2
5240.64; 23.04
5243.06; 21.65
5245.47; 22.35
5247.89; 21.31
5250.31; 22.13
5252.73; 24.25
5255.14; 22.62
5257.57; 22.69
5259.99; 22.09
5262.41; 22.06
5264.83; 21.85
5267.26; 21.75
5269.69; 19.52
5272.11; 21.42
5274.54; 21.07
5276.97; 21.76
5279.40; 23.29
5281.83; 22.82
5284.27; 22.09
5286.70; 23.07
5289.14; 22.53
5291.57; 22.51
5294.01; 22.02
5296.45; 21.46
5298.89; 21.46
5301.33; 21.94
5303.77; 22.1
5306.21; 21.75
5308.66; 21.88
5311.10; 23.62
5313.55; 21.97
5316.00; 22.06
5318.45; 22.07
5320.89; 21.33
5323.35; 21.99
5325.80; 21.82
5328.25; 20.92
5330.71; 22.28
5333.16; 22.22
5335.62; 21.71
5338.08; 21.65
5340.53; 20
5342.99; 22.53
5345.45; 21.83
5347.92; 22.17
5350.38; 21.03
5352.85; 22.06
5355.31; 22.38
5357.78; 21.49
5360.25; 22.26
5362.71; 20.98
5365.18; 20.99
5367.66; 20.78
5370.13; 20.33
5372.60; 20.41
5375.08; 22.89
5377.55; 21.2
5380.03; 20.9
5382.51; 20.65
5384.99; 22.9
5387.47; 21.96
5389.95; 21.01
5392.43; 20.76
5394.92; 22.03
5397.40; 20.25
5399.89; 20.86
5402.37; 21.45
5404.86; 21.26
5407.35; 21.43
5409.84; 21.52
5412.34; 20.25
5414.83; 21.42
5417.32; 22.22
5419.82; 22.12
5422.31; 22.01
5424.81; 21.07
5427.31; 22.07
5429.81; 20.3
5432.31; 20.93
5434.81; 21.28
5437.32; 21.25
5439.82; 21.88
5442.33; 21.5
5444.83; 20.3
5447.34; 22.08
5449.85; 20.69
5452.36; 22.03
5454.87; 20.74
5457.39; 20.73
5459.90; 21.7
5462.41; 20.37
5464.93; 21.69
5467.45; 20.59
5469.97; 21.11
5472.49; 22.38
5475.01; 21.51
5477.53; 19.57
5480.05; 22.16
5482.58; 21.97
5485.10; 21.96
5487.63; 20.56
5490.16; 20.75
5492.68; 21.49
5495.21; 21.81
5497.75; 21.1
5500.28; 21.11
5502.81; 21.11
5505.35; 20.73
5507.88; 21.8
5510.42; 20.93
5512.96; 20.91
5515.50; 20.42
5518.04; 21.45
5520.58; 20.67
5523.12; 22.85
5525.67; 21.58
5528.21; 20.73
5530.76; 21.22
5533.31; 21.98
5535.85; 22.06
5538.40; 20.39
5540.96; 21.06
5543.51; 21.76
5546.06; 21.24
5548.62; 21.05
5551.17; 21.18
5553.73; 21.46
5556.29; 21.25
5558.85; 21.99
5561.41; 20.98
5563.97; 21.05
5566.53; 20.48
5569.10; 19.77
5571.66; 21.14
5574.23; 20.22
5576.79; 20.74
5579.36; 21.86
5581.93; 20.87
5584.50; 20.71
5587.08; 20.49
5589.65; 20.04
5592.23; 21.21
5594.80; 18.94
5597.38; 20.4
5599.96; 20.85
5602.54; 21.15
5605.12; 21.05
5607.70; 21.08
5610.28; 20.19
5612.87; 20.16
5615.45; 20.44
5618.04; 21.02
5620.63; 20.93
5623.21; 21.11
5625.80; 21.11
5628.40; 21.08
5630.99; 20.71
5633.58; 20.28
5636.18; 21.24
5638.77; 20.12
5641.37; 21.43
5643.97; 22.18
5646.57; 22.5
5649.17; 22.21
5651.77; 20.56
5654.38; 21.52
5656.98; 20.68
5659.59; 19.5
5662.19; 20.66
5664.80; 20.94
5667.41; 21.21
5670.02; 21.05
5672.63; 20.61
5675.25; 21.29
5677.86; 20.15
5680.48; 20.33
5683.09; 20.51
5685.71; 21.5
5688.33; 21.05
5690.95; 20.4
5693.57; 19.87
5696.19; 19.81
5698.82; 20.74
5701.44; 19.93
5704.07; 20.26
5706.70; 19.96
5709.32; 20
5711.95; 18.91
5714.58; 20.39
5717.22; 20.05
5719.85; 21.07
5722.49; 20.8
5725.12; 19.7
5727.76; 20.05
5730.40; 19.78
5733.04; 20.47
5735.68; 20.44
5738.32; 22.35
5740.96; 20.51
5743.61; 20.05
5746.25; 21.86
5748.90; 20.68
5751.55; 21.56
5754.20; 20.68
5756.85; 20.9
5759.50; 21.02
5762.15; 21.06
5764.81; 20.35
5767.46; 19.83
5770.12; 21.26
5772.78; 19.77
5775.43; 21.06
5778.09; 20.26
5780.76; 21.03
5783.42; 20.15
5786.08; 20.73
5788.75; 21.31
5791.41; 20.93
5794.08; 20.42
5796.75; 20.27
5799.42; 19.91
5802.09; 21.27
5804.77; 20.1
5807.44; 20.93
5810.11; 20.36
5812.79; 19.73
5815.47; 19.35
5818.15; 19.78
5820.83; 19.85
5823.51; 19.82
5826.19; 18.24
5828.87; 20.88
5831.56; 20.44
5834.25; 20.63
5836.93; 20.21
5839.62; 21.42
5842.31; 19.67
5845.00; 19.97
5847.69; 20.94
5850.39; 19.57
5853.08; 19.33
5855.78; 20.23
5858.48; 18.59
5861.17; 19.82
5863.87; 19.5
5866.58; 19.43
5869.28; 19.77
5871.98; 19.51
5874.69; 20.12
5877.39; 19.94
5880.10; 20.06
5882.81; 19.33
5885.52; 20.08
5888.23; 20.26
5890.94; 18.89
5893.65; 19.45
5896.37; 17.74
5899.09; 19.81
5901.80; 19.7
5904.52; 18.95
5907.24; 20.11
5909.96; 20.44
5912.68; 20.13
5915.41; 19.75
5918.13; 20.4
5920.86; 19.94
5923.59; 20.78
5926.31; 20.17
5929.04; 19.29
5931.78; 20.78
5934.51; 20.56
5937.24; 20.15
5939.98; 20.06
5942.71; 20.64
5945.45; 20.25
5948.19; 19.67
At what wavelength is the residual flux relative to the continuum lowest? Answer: 5444.83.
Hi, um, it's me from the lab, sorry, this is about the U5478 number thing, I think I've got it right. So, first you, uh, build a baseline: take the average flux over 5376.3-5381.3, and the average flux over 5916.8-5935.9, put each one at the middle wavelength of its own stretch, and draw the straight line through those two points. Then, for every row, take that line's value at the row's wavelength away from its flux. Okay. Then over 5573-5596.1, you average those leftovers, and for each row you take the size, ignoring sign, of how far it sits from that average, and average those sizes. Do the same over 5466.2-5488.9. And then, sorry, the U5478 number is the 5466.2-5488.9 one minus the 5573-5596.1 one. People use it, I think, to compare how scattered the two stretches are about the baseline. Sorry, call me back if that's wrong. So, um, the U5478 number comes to 0.19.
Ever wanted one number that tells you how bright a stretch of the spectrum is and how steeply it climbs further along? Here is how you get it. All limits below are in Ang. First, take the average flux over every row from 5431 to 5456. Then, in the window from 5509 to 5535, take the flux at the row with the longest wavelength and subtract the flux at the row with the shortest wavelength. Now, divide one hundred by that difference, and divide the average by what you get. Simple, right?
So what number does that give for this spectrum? 0.22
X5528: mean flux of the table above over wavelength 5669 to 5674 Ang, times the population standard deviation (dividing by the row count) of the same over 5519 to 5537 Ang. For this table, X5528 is 15.1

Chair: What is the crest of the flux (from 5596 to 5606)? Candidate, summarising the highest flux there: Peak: 21.15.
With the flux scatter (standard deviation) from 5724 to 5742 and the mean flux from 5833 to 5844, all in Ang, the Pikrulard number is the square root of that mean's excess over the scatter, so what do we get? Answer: 4.43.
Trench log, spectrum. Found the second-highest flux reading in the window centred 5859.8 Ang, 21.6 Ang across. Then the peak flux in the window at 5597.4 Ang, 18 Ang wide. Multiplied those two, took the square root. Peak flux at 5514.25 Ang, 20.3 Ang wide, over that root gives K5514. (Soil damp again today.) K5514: 1.11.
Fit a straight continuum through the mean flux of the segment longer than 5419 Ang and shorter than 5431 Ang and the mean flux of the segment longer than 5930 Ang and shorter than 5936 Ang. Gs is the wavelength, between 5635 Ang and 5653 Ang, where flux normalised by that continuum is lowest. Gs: 5638.77 Ang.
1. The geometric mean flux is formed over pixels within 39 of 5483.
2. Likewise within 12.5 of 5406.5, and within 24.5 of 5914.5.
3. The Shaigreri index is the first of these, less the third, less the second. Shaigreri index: -19.9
